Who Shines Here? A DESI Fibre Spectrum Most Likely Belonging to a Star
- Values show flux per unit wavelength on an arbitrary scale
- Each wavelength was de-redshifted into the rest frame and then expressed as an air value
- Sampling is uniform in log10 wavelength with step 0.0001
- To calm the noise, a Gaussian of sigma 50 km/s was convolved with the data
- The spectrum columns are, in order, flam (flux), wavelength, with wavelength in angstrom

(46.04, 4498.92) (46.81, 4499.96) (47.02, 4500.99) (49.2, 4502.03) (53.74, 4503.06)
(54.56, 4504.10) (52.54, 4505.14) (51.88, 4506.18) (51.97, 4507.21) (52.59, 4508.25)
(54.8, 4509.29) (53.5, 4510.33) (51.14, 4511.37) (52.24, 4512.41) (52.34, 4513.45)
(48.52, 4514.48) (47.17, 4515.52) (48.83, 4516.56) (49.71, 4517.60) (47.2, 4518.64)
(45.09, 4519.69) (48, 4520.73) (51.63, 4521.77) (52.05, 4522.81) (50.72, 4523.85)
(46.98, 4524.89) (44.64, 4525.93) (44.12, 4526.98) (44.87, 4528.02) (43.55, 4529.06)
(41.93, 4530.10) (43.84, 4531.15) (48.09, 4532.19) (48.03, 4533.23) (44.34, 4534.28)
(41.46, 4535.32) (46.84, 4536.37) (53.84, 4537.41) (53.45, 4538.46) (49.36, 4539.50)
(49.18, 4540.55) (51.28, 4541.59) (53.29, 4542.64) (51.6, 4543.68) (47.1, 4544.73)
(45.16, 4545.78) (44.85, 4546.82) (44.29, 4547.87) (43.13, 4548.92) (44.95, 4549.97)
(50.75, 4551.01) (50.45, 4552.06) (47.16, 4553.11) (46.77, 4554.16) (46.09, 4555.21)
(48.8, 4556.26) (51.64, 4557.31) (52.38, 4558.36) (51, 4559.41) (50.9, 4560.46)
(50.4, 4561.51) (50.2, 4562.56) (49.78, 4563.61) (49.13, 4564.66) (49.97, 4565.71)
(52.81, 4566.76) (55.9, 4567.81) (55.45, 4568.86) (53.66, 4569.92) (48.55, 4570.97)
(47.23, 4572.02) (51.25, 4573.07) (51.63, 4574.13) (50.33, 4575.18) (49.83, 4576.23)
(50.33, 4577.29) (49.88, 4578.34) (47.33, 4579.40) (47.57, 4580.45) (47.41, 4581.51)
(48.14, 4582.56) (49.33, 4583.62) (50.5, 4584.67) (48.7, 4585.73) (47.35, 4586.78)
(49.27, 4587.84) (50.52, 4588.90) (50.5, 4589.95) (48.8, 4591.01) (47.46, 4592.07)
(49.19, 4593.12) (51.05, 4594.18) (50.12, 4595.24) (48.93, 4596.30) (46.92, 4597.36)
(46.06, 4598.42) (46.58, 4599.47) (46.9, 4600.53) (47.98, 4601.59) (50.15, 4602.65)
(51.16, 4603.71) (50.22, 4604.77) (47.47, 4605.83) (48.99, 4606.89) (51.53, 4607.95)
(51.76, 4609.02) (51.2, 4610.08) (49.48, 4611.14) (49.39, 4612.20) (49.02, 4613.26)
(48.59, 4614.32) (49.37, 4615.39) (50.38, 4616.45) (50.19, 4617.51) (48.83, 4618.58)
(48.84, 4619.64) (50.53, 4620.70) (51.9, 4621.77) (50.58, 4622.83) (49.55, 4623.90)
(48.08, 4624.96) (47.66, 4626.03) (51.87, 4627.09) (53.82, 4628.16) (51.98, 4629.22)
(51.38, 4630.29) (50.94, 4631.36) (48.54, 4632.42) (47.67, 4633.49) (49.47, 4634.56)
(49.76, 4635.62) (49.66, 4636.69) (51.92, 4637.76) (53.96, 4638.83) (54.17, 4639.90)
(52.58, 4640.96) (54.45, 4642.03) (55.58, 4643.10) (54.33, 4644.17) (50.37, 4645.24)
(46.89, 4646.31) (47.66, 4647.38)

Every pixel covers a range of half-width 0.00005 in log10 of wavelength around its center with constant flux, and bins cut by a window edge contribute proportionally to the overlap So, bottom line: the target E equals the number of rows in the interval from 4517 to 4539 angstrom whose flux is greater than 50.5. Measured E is 5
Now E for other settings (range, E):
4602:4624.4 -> 7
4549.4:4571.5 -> 9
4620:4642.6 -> 13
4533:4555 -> 6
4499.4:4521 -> 11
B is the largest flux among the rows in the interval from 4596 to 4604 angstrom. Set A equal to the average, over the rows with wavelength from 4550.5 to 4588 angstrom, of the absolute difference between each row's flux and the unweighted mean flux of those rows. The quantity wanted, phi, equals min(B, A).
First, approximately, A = 1.7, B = 51.16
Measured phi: 1.7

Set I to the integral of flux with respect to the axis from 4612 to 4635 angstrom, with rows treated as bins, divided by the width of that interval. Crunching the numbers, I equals 49.9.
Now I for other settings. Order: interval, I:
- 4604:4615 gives 49.8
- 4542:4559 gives 48.0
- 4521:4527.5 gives 48.4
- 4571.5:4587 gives 49.2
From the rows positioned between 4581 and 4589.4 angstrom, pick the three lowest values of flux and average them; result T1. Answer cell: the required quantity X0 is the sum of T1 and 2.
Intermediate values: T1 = 48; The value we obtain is 49.6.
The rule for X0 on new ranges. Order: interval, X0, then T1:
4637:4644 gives 54.8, 53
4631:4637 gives 50.6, 49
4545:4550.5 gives 46.1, 44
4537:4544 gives 51.9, 50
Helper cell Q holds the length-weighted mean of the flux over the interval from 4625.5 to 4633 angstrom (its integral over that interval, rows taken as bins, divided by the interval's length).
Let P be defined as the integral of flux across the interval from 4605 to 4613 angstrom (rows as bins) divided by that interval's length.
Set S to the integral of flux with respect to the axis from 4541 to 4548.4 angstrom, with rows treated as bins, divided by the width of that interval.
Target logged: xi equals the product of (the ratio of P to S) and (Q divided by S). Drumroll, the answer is 1.09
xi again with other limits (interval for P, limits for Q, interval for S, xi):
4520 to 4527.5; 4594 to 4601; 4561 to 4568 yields 0.89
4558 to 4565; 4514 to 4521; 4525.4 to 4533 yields 1.21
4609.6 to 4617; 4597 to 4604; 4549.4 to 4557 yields 1.04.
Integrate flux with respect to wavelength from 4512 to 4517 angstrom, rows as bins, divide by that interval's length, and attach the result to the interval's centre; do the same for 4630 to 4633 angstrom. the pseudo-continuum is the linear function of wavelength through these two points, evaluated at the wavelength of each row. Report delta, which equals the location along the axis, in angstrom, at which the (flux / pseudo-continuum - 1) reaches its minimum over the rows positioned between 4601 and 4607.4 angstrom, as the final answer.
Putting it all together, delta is 4605.83 angstrom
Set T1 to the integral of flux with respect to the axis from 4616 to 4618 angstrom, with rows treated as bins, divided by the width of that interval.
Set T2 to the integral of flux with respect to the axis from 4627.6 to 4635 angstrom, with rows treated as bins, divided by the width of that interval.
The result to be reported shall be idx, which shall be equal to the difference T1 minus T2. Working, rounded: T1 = 50.4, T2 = 50.5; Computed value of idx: 0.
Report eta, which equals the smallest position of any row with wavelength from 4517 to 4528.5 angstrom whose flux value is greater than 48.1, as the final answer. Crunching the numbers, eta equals 4517.60 angstrom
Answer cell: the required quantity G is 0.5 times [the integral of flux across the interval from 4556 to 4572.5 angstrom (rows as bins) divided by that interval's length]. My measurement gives 25.6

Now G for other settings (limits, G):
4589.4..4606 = 24.4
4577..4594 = 24.5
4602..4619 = 24.9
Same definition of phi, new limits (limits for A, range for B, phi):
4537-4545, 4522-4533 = 1.9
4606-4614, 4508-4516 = 1.1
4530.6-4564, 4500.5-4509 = 2.8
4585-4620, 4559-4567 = 1.2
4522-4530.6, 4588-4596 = 2.9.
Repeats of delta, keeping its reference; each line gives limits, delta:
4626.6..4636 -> 4633.49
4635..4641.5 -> 4636.69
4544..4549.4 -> 4548.92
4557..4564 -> 4563.61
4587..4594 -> 4592.07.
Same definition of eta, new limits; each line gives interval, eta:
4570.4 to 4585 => 4570.97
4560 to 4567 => 4560.46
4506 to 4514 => 4506.18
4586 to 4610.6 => 4587.84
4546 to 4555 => 4551.01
